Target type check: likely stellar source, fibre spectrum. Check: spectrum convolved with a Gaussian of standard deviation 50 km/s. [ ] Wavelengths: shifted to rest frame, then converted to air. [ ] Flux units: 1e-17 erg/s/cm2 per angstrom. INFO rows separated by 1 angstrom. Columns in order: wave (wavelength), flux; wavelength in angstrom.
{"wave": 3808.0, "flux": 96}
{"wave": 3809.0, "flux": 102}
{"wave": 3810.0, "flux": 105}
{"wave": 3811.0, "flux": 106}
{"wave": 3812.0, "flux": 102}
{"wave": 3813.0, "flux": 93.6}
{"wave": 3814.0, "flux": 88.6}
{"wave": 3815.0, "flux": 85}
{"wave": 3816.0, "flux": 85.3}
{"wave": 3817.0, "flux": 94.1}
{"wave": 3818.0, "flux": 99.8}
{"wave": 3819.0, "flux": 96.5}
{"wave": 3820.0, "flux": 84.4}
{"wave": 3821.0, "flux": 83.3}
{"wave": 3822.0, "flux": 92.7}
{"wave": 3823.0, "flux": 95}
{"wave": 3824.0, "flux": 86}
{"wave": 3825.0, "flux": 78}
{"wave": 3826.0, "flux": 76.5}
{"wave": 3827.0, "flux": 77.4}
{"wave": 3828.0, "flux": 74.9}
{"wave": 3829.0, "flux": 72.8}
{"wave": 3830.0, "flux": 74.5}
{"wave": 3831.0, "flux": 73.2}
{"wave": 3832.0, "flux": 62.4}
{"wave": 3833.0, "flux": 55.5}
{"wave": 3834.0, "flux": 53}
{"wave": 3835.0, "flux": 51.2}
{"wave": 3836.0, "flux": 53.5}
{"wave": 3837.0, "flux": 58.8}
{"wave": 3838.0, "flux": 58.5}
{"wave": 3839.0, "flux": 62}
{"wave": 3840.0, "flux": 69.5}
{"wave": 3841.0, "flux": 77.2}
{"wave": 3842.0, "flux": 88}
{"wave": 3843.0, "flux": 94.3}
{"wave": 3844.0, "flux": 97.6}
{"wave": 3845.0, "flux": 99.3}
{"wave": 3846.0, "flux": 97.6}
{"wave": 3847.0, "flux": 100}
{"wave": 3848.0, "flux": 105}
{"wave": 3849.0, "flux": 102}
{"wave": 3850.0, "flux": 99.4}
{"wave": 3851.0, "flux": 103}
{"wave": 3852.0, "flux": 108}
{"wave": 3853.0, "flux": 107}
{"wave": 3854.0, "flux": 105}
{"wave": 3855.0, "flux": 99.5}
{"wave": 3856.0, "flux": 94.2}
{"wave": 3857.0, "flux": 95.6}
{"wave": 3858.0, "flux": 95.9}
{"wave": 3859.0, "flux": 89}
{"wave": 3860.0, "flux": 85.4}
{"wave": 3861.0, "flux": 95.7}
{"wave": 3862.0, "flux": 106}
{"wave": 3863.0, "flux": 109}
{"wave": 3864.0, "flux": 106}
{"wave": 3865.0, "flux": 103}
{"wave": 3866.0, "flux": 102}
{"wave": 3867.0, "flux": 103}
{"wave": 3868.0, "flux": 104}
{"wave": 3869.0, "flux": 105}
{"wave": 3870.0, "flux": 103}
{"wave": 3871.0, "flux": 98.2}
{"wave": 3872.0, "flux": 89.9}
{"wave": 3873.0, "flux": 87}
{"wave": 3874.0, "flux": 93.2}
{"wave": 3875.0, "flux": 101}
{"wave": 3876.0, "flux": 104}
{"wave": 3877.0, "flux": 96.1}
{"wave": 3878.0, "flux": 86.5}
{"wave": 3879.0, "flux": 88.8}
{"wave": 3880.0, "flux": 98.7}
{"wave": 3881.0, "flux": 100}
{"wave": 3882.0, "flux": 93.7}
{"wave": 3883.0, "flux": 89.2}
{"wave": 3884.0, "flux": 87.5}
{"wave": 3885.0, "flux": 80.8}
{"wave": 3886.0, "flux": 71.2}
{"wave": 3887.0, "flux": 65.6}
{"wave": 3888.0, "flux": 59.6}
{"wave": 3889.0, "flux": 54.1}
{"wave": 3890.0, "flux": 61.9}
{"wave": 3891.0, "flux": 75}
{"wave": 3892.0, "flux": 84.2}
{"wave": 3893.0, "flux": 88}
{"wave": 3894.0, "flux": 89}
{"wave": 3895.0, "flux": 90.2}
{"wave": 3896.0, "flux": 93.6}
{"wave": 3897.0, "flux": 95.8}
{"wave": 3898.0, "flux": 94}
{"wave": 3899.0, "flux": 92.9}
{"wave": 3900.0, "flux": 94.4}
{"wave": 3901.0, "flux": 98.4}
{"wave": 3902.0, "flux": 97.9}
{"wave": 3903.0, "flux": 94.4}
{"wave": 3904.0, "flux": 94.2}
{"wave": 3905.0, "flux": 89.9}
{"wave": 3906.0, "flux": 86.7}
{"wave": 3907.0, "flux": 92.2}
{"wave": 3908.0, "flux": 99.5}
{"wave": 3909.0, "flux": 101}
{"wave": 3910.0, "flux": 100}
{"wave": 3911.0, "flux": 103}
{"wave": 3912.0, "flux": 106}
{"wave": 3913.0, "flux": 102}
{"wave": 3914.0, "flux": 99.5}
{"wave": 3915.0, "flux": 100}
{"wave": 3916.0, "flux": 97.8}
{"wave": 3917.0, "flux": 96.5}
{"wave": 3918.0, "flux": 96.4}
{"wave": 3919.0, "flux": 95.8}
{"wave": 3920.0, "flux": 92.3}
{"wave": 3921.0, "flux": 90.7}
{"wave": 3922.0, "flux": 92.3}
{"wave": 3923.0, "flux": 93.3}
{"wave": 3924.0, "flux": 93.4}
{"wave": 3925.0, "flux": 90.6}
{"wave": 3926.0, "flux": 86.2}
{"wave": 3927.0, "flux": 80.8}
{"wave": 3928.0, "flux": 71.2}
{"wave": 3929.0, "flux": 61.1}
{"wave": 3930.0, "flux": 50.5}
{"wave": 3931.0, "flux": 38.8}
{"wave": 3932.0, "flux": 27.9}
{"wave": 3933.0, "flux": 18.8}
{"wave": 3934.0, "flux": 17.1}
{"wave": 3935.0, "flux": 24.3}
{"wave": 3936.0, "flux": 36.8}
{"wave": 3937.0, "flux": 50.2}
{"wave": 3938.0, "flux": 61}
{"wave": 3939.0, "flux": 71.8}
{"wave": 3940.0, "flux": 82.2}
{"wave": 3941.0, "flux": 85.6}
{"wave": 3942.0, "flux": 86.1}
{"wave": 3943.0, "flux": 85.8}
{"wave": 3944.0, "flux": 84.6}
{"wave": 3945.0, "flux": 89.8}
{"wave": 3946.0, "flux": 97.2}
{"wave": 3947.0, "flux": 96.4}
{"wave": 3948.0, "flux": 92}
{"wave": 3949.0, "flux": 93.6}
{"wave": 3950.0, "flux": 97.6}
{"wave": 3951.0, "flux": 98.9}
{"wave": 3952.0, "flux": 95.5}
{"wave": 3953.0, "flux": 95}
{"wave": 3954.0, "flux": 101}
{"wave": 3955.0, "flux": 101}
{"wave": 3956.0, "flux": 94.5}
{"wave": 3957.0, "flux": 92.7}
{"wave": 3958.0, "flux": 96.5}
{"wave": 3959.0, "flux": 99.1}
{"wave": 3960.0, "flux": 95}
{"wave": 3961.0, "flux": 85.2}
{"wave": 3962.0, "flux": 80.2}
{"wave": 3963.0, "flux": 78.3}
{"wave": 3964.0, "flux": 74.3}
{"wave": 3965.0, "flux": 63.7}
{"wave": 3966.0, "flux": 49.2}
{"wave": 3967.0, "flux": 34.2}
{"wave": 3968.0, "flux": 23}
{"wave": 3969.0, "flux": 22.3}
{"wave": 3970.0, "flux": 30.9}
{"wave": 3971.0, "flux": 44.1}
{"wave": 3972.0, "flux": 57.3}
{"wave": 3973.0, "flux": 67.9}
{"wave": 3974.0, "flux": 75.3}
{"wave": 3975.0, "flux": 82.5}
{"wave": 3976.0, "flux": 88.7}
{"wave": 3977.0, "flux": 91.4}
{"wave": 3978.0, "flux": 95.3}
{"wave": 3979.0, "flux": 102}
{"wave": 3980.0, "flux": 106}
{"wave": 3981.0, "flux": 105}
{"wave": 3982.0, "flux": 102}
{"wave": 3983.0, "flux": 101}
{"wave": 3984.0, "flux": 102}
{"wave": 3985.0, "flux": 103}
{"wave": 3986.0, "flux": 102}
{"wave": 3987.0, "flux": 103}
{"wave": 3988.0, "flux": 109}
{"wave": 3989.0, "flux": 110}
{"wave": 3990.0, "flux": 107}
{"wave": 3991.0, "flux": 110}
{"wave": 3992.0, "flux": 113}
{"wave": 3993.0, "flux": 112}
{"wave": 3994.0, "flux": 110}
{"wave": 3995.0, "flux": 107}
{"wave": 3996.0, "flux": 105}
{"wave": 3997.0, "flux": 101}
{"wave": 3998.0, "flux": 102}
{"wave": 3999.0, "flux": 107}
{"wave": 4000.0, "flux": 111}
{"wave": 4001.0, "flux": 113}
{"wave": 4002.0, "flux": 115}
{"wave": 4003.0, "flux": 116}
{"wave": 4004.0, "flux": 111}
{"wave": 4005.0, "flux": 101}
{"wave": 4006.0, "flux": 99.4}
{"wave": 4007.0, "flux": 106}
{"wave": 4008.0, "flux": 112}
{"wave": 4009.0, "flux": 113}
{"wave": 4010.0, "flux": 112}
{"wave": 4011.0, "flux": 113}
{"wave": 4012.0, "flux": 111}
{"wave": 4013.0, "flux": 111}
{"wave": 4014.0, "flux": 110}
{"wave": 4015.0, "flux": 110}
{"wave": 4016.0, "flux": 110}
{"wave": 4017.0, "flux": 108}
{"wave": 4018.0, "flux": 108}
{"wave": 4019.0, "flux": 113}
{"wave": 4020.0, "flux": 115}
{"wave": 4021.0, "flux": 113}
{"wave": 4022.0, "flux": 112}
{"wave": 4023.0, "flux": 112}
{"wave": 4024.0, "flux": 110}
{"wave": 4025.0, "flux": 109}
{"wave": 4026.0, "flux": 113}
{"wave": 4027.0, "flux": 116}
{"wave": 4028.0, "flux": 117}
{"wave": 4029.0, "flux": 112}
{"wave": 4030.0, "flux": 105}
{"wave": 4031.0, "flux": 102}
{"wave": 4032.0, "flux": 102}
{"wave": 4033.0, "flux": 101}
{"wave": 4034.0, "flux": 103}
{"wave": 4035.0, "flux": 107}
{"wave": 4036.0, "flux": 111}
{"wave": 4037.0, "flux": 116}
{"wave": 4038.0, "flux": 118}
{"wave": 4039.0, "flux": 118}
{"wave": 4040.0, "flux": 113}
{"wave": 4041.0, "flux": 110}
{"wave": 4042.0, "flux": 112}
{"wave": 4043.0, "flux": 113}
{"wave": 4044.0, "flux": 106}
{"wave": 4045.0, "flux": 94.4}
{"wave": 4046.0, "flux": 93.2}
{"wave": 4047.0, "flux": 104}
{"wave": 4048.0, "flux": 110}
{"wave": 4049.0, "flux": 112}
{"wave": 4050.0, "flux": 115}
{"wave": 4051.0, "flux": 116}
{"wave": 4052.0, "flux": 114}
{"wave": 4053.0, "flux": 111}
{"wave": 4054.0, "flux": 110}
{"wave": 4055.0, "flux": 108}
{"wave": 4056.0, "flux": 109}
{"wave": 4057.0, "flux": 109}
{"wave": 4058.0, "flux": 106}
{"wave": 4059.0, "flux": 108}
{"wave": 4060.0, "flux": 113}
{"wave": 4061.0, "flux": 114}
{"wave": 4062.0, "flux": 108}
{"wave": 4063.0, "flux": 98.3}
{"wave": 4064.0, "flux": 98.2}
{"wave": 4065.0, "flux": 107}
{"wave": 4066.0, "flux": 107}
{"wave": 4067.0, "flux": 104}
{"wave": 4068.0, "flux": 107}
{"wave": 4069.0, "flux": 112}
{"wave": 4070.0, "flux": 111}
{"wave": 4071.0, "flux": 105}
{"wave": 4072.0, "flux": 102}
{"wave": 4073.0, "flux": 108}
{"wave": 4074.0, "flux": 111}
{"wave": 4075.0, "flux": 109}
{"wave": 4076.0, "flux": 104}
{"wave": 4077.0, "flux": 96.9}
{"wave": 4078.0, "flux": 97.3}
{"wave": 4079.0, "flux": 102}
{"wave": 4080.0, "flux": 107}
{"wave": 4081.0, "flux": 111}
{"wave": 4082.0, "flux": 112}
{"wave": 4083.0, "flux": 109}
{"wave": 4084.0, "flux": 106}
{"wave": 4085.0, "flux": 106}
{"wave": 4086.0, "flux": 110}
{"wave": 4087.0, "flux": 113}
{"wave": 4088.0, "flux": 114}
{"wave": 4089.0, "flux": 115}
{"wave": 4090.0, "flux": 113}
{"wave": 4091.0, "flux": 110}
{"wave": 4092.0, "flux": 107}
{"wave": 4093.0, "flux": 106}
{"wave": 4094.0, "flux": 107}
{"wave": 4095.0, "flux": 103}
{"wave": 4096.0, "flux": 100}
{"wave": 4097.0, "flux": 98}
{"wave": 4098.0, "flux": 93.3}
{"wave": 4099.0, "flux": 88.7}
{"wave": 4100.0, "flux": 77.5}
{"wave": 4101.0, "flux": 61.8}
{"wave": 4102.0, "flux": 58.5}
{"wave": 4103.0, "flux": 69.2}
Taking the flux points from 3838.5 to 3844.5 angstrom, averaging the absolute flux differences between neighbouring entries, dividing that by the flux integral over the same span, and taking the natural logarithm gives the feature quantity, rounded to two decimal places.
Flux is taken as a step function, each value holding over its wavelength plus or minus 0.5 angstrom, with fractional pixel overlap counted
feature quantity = -4.23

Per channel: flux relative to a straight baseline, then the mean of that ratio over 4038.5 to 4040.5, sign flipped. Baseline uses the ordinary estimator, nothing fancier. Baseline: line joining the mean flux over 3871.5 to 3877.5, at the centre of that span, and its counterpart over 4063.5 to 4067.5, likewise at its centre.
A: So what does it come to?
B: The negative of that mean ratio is -1.12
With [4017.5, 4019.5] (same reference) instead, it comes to -1.08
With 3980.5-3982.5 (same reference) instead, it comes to -1.03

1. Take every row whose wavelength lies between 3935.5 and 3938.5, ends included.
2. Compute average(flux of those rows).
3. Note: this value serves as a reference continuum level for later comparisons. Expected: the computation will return 49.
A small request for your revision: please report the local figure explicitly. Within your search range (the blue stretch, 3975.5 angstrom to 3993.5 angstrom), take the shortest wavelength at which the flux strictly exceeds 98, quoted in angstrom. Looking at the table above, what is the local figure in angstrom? 3979.0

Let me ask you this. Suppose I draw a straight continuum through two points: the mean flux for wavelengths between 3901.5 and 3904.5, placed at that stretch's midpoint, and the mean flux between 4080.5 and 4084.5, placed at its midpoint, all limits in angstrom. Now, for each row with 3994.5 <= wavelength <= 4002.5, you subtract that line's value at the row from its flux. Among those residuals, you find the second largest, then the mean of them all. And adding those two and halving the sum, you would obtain 7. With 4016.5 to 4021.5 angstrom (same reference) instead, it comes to 8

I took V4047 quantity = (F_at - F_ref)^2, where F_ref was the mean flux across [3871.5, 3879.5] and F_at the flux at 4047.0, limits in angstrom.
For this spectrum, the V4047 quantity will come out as 114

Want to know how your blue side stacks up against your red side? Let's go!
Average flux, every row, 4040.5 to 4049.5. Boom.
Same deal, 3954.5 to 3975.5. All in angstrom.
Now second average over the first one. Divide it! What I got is 0.65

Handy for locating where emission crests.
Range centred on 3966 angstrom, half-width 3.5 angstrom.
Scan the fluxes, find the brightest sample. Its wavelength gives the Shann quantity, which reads 3963.0 angstrom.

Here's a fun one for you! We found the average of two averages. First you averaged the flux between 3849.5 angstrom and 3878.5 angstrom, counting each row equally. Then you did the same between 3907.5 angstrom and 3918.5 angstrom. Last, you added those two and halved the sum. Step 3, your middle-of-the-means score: 100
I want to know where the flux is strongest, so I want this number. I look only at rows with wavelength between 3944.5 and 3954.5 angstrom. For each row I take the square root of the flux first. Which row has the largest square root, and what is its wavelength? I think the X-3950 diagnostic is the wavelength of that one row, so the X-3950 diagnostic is 3954.0 angstrom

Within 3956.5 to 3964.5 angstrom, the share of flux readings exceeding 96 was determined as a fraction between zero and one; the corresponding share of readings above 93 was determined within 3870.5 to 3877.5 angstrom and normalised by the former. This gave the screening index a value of 2.9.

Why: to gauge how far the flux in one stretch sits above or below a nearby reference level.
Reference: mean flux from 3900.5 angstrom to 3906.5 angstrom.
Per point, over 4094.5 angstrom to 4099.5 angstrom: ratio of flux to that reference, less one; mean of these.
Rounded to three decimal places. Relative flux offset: 0.032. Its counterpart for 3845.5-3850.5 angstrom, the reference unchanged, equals 0.077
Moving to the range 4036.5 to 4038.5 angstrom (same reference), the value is 0.250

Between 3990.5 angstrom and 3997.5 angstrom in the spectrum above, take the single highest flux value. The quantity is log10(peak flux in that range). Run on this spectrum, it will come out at 2.053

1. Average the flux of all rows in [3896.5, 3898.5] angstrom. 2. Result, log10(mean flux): 1.98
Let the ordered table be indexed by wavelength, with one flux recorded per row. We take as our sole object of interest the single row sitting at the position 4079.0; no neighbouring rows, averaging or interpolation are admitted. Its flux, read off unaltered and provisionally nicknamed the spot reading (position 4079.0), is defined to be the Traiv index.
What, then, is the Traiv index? 102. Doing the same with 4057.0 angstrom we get 109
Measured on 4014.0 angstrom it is 110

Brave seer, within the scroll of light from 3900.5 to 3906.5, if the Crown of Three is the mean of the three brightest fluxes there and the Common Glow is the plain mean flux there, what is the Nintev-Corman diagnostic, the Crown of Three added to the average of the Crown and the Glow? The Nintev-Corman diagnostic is 192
